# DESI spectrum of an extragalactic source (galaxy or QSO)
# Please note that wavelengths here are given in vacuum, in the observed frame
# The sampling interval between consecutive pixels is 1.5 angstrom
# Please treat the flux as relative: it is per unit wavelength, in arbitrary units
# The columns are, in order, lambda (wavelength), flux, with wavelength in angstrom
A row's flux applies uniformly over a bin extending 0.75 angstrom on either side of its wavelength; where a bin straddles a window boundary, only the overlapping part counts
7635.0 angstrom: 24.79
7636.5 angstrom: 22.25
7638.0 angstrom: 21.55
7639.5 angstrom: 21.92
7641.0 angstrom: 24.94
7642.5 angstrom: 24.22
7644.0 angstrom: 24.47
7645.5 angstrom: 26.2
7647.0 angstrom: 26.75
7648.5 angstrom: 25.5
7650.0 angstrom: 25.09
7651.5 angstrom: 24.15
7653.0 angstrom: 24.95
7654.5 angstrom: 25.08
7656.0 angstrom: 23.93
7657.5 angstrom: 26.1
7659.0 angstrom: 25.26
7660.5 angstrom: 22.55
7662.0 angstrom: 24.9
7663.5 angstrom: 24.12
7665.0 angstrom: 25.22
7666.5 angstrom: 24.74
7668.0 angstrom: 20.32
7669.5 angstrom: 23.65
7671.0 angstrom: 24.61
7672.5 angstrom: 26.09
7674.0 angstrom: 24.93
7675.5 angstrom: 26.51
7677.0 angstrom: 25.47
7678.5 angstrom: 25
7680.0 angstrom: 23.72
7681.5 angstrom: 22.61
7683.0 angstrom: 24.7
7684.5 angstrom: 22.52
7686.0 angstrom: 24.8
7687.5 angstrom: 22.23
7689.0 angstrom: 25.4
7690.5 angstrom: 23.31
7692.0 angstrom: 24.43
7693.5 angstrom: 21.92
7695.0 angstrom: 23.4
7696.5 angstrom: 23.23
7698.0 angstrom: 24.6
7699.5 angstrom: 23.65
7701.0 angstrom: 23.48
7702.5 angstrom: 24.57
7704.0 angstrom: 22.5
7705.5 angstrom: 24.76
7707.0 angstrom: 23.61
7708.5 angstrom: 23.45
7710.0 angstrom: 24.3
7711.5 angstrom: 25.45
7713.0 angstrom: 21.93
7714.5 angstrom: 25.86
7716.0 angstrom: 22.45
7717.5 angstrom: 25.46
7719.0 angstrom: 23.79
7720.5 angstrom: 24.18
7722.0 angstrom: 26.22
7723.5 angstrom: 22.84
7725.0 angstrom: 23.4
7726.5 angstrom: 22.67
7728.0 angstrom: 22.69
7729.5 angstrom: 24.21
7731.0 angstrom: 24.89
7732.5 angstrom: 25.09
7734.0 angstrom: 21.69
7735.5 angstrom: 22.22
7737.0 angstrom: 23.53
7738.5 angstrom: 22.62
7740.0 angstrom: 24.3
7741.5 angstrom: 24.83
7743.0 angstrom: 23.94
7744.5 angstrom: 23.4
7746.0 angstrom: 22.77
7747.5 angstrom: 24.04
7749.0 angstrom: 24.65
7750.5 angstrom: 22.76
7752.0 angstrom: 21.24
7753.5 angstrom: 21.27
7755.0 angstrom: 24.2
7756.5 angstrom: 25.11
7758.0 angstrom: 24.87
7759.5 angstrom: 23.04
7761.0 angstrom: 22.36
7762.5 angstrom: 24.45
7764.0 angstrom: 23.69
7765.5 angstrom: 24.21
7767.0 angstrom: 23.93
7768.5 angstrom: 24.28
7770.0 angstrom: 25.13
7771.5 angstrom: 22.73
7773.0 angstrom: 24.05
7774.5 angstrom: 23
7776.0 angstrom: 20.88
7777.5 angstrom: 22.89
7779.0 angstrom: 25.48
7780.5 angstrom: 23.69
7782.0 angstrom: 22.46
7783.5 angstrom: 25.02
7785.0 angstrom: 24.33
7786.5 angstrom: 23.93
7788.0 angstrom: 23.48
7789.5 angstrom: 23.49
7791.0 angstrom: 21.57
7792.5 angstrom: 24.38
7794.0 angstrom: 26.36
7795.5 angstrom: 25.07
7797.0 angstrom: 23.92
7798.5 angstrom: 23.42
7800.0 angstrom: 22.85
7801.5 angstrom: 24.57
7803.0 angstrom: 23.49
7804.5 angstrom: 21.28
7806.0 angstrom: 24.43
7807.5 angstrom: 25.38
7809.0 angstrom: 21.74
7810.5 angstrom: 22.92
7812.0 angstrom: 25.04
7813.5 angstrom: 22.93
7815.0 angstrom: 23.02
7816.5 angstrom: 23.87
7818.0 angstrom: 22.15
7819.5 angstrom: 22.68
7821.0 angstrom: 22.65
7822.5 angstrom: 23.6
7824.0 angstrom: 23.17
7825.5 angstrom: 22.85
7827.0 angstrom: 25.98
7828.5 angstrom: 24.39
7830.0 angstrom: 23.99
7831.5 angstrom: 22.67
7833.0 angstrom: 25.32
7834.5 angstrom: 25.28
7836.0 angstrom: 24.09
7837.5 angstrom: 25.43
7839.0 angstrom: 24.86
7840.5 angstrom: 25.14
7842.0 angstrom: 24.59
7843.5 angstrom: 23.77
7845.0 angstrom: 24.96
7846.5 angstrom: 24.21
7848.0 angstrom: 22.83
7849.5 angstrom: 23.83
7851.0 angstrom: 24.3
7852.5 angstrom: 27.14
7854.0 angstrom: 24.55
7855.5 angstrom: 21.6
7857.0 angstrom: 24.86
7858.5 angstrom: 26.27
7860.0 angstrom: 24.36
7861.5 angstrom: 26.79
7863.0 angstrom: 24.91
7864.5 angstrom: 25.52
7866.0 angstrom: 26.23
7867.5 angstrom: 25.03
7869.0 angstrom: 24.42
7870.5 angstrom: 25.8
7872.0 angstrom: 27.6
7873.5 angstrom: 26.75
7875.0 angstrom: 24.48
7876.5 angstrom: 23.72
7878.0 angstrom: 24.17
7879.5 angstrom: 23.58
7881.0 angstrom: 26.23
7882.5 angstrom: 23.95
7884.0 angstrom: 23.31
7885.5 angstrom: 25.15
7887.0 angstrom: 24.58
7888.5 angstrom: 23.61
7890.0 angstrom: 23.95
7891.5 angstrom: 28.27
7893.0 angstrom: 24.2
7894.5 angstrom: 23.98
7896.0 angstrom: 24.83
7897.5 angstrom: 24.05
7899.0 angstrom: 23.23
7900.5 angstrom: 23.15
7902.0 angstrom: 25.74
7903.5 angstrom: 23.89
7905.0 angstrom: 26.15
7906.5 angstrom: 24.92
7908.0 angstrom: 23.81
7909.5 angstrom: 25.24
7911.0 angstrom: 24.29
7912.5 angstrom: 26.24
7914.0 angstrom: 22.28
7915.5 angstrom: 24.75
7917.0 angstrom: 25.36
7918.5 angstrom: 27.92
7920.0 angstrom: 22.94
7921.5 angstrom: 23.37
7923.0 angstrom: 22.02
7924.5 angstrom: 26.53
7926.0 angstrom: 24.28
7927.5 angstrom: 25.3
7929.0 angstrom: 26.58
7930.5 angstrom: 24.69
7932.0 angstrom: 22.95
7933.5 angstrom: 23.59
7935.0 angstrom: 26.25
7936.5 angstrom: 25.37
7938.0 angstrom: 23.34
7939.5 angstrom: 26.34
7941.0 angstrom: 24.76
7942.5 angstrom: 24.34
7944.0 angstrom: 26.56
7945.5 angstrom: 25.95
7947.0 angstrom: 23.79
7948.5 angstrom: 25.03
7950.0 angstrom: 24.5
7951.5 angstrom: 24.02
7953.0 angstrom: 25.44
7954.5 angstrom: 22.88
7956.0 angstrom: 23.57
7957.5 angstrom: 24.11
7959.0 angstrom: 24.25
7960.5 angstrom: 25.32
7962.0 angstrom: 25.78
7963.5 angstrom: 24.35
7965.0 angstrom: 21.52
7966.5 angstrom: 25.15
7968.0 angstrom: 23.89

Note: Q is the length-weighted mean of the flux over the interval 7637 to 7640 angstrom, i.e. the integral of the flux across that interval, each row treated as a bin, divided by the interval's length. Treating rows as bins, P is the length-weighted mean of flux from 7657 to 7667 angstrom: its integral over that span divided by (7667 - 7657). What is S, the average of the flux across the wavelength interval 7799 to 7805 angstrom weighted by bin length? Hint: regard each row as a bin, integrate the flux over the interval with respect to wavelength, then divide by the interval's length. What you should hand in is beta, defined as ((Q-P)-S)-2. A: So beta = -28.0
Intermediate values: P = 24.7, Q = 21.8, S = 23.1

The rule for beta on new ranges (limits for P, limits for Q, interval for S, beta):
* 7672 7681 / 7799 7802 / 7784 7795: -27.6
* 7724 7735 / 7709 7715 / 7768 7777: -24.5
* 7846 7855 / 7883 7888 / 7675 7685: -26.5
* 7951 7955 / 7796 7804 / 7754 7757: -26.9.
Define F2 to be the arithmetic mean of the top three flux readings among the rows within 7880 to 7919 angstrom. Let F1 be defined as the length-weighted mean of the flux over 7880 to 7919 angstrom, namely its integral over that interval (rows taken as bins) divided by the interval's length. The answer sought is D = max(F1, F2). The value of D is 27.5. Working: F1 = 24.71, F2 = 27.5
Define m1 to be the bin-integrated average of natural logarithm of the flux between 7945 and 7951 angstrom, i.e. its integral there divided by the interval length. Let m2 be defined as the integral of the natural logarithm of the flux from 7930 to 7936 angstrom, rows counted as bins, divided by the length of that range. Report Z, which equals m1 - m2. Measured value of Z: 0.015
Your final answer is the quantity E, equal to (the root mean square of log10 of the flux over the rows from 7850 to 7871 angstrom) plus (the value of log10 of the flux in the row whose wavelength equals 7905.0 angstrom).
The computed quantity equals 2.82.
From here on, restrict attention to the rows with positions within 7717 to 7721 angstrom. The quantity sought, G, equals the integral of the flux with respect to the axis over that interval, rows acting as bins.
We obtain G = 98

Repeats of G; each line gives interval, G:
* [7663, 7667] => 99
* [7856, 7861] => 125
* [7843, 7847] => 97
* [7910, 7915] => 122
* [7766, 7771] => 122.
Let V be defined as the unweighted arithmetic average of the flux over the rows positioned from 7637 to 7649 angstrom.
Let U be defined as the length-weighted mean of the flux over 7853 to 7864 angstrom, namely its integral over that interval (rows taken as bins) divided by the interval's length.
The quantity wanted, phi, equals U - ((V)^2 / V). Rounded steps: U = 24.8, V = 24.44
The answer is 0.39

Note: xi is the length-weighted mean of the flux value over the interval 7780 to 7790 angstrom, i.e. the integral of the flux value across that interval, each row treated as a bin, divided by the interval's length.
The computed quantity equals 23.8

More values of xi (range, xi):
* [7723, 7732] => 23.5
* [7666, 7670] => 22.7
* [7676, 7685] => 24.1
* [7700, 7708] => 23.8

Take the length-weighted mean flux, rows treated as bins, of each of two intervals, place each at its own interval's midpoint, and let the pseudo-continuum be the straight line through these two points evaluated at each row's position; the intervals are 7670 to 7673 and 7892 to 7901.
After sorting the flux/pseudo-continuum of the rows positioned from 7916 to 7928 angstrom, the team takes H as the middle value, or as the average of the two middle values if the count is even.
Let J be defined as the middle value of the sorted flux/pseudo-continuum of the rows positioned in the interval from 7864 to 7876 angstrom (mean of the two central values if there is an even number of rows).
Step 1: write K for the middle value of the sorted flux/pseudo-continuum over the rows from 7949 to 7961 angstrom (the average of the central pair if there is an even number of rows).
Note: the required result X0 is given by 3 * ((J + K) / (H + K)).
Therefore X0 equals 3.03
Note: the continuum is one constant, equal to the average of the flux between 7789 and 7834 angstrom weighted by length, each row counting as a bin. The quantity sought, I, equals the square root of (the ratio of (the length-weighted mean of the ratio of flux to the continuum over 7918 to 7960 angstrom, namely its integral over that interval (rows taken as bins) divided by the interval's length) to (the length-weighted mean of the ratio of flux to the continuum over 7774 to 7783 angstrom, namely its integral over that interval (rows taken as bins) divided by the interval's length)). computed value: 1.03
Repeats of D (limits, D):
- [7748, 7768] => 24.9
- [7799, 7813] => 25.0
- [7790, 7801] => 25.3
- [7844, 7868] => 26.7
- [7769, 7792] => 25.2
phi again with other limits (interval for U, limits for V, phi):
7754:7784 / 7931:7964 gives -0.92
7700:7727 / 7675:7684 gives -0.72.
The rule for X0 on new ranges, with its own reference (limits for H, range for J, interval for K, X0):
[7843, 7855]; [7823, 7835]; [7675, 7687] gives 2.99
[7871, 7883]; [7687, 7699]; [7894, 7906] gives 2.89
